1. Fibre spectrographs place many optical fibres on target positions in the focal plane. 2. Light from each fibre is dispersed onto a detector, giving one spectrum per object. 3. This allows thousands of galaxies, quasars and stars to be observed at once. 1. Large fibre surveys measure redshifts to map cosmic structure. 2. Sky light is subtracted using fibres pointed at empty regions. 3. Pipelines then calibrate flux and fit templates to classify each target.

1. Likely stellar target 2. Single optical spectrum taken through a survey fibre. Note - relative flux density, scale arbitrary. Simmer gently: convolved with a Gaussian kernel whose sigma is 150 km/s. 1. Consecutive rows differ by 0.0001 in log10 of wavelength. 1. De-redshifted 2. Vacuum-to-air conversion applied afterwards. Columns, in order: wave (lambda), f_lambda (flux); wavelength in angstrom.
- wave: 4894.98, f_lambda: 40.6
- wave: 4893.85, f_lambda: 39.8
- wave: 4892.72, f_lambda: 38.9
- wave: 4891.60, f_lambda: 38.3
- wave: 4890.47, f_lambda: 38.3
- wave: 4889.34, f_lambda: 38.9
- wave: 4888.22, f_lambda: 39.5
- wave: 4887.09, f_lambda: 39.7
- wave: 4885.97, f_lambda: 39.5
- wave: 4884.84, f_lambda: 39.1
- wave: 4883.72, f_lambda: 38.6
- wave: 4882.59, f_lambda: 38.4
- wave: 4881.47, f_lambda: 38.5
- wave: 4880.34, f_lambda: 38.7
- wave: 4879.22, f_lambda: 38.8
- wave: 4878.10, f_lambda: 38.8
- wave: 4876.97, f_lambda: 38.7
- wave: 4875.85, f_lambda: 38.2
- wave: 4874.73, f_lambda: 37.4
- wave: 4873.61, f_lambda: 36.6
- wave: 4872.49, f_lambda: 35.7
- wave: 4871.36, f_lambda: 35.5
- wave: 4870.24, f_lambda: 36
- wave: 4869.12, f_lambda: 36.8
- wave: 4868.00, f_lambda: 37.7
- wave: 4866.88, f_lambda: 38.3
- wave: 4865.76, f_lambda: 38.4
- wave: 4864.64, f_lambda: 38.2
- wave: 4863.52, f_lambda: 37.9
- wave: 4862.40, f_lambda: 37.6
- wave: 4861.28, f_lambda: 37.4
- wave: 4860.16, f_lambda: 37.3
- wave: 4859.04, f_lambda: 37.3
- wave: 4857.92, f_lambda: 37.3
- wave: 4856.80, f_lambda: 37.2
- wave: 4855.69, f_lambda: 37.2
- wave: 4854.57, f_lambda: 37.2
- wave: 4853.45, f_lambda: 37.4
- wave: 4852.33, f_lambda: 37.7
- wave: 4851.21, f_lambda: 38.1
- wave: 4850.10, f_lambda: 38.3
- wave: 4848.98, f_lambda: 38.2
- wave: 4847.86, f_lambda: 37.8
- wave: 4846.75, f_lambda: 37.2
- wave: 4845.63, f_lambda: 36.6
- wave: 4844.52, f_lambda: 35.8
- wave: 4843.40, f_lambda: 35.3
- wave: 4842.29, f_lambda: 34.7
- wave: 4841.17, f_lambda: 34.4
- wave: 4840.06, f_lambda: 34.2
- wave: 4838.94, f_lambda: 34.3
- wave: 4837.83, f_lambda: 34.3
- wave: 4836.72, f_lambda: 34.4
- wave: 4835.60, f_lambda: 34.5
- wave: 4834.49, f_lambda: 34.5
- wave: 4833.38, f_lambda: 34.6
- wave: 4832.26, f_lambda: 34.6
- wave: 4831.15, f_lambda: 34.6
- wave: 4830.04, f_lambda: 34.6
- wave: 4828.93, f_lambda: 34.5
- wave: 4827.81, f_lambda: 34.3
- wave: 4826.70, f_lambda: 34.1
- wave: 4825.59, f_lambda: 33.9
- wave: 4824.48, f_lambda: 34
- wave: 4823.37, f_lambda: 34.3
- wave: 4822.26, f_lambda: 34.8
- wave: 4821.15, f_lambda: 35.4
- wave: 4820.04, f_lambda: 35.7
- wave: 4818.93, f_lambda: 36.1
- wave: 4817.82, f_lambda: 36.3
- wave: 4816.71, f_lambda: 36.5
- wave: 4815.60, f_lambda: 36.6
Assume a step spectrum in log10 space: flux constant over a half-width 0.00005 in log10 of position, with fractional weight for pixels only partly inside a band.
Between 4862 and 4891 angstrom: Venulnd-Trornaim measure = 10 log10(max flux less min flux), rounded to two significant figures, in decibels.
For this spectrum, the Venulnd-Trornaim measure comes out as 6.2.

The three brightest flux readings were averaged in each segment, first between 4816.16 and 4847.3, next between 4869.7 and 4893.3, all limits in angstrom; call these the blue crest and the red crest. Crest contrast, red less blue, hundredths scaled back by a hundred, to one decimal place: 2.8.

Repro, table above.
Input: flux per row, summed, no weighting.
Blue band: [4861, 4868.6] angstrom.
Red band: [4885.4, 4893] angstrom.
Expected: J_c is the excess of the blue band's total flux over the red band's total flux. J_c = -8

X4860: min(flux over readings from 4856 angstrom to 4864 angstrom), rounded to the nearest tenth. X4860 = 37.2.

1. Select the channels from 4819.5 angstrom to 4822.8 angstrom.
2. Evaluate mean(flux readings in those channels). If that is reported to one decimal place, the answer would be 35.3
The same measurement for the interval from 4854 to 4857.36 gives 37.2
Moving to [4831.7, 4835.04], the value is 34.6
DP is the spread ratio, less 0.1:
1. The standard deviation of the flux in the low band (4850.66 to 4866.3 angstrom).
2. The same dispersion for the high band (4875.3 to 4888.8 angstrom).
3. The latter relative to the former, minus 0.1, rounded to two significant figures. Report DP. 1.1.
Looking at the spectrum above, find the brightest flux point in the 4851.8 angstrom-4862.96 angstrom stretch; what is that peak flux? 37.7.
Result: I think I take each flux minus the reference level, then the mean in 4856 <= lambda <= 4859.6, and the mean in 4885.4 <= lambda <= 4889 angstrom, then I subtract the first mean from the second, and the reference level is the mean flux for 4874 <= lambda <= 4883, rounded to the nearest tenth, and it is 2.3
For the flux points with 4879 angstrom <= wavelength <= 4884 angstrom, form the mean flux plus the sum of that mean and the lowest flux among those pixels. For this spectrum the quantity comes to 116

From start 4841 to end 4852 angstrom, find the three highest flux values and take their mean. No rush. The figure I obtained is 38.2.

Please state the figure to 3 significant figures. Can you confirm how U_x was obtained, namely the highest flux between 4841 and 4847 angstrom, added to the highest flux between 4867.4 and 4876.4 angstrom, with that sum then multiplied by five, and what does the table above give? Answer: 377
